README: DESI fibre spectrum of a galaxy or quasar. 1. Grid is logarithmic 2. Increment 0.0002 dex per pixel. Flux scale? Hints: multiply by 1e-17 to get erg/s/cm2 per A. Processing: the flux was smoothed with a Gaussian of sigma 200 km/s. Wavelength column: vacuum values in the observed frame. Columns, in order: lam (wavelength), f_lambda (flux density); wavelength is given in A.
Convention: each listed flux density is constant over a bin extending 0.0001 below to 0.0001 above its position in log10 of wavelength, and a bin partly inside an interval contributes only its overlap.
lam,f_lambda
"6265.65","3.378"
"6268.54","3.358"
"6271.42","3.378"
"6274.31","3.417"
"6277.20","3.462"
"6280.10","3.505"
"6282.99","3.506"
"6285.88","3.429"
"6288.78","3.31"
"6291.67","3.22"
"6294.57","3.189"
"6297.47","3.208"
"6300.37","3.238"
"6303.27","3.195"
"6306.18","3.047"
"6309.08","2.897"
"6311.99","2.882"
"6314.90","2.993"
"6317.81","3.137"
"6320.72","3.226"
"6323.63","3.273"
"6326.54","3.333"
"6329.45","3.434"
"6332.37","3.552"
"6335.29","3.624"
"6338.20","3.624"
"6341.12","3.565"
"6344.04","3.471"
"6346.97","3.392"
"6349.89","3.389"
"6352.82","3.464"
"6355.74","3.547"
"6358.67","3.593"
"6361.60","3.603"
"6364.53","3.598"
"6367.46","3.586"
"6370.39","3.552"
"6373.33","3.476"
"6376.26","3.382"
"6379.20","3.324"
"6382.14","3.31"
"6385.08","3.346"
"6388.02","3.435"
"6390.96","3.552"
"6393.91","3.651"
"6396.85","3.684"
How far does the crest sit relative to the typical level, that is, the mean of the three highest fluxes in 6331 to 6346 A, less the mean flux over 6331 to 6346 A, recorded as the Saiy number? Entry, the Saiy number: 0.04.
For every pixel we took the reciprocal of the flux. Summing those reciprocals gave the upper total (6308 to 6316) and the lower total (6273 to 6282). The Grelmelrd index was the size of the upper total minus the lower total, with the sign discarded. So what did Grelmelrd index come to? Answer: 0.16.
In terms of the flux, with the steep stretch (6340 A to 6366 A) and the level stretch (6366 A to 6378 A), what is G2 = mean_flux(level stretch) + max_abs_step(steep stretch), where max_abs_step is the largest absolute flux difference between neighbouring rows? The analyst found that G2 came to 3.59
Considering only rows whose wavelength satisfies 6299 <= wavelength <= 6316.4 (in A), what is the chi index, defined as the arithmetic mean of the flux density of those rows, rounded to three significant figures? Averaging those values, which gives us 3.04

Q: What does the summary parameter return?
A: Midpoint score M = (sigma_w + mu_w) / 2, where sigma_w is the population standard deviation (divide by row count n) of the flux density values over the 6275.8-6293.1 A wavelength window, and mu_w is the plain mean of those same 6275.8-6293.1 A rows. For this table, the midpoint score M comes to 1.76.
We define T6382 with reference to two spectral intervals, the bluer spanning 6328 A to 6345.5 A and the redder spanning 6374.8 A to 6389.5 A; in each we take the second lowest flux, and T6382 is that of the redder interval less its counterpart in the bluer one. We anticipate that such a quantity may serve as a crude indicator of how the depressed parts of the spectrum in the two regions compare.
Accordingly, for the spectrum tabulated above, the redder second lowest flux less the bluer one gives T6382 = -0.1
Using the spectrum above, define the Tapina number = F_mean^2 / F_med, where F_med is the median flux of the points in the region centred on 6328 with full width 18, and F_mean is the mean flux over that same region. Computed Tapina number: 3.43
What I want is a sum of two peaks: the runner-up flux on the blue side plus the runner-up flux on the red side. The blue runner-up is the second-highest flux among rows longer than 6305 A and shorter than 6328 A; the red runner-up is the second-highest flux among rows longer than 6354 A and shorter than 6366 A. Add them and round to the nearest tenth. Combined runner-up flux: 6.9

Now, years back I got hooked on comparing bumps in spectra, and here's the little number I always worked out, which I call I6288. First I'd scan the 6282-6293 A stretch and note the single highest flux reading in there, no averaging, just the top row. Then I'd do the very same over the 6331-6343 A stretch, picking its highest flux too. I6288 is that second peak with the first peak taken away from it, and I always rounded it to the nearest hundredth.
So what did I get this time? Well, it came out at 0.12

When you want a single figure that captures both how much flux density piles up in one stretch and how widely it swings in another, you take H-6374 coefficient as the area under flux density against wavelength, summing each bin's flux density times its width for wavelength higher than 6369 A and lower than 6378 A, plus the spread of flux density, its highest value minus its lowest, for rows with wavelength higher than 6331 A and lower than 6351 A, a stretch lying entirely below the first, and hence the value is 31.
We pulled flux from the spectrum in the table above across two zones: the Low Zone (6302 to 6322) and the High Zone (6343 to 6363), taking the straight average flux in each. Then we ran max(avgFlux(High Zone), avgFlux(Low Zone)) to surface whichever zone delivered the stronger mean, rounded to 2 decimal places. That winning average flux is 3.49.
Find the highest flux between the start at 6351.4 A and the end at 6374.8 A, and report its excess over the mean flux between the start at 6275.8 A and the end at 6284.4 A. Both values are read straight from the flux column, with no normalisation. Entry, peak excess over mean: 0.11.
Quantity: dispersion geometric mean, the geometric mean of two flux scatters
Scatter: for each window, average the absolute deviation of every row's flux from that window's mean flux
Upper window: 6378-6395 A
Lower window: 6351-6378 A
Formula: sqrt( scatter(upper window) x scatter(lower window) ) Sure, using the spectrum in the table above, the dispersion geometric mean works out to 0.083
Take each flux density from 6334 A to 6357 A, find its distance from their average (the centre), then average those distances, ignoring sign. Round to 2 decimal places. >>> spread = 0.08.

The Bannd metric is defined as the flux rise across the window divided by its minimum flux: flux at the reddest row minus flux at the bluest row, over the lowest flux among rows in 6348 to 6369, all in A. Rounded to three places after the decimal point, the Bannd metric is 0.058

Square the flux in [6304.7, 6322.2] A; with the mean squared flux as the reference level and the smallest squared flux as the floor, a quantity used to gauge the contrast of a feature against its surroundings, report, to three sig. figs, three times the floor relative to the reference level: 2.71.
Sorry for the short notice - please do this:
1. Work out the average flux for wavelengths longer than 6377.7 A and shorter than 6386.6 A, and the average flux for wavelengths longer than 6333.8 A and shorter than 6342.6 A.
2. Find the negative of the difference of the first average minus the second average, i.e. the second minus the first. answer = 0.3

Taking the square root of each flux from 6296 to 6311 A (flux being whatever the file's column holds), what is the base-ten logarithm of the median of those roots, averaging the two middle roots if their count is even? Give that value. 0.252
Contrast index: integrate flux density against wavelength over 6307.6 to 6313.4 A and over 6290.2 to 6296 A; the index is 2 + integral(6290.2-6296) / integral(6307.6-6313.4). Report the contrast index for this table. 3.11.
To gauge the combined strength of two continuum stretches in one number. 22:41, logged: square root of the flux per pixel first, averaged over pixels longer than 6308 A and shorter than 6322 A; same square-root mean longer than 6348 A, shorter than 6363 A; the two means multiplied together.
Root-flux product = 3.26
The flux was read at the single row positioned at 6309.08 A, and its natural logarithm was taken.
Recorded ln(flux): 1.06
